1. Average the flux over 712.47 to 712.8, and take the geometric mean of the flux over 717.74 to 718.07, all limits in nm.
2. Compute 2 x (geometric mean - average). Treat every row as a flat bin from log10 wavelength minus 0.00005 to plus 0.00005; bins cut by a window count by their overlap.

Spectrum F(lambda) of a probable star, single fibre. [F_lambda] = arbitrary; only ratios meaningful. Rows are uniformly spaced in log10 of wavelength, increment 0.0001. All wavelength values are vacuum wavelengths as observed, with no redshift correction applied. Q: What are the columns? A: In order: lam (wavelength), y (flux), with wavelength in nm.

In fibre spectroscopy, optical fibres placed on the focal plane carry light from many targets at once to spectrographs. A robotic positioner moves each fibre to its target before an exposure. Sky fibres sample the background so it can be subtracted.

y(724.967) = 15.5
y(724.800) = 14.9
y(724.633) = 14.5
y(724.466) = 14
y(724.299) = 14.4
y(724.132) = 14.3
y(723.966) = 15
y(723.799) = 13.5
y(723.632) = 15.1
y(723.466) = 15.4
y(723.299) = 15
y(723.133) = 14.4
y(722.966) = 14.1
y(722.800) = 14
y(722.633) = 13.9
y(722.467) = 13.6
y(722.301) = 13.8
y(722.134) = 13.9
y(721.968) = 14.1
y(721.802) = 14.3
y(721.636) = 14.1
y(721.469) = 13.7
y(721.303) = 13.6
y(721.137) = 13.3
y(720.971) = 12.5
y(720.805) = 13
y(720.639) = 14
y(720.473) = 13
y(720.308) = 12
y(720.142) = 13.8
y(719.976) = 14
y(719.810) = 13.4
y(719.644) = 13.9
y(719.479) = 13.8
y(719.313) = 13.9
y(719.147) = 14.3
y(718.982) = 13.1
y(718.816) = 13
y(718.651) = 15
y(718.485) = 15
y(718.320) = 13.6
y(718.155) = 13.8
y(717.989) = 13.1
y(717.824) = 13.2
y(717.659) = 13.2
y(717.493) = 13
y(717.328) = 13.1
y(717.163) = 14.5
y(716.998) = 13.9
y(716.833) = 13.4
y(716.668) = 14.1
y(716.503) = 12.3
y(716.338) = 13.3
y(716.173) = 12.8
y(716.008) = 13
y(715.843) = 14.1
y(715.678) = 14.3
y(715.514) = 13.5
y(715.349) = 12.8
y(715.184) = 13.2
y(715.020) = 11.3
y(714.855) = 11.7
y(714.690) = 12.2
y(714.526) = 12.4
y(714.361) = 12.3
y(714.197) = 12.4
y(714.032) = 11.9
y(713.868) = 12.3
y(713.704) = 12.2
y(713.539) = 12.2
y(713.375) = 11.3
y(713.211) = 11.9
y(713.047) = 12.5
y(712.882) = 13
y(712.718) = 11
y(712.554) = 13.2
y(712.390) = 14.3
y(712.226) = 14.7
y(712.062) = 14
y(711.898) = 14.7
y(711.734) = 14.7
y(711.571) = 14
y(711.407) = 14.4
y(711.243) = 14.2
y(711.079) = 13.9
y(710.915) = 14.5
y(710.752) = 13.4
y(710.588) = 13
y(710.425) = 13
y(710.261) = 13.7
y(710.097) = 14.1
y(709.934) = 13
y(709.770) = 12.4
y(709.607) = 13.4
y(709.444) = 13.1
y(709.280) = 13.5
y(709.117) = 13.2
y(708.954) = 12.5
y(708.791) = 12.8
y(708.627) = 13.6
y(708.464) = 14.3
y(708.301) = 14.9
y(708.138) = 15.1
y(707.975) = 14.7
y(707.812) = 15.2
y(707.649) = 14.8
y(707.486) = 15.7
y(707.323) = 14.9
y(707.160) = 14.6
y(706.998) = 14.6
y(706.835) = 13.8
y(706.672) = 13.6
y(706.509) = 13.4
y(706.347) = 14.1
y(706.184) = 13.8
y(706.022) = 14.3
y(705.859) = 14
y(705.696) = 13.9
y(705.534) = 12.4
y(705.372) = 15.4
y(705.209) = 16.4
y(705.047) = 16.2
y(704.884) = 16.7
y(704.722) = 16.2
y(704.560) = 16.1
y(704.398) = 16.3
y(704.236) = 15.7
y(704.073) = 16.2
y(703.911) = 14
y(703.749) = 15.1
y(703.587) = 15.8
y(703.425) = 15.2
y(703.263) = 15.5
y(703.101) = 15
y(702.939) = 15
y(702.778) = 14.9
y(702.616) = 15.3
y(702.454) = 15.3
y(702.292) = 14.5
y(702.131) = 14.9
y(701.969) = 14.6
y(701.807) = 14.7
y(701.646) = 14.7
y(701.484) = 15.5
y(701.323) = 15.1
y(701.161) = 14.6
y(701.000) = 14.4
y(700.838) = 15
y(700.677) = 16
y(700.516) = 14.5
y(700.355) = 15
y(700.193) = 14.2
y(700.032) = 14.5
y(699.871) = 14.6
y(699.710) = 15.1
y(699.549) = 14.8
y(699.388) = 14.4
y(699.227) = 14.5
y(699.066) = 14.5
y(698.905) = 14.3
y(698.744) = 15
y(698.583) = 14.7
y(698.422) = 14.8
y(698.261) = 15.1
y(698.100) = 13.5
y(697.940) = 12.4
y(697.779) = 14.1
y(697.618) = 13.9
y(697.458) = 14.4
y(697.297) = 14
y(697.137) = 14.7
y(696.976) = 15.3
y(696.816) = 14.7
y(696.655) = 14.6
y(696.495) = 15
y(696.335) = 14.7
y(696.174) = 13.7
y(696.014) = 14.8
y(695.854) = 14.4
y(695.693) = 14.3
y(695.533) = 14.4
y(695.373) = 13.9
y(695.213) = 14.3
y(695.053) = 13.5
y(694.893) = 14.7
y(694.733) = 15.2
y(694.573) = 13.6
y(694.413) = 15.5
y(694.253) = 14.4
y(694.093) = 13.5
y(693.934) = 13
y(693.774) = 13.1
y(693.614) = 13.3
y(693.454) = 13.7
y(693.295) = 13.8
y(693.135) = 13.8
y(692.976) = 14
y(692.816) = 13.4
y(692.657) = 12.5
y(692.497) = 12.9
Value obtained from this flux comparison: 2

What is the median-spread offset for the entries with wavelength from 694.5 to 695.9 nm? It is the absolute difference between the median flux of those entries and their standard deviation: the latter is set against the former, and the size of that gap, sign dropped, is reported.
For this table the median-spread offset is 13.8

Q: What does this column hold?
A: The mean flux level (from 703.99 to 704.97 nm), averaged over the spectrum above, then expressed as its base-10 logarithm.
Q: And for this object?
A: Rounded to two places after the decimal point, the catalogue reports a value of 1.21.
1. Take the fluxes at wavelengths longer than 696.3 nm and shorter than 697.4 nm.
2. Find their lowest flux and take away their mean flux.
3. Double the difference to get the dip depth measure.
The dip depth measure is -1.4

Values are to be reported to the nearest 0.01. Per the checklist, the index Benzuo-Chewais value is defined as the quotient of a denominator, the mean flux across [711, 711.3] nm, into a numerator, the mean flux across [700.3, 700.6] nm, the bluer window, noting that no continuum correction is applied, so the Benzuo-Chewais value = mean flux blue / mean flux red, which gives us 1.05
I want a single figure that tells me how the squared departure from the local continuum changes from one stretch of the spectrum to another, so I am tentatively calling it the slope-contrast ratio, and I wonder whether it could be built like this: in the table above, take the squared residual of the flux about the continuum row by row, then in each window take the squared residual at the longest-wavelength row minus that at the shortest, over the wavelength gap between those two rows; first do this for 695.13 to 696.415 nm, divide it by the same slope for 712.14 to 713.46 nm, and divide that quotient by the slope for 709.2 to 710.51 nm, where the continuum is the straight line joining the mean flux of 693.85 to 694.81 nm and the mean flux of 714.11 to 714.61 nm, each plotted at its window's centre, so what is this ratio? 0.42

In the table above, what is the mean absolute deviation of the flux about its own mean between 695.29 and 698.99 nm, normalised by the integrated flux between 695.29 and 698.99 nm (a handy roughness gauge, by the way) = 0.0087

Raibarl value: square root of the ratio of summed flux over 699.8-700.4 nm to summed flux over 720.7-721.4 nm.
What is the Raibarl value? 1.055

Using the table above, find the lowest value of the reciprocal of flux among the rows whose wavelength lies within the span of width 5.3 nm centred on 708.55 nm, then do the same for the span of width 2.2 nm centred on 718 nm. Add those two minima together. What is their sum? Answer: 0.130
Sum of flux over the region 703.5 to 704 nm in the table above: 44.9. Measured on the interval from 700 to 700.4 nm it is 43.7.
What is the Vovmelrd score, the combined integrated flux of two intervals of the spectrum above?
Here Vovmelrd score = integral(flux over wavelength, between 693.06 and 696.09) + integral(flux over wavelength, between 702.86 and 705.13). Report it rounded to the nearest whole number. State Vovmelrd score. 78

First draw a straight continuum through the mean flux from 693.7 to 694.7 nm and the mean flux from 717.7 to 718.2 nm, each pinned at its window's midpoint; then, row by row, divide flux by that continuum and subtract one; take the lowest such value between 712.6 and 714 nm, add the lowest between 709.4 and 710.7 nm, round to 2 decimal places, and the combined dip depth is -0.27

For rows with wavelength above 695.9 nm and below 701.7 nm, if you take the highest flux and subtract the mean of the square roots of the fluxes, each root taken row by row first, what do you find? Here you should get 12.2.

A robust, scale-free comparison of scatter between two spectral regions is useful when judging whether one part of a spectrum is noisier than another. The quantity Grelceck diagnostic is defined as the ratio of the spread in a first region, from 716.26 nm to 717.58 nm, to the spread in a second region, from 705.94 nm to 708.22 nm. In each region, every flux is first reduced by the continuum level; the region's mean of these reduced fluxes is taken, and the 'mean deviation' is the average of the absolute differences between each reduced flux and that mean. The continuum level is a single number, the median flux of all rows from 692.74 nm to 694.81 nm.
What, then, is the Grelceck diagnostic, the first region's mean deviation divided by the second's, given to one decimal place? 1.0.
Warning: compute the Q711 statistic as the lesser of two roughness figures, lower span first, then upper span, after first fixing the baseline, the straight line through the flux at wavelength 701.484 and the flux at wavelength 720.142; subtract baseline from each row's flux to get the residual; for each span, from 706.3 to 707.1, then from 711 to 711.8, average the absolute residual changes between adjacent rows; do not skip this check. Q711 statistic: 0.41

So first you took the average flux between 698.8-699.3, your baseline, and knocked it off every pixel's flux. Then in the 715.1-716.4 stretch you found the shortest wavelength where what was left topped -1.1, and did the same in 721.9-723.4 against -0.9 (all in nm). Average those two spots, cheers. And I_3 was 718.74 nm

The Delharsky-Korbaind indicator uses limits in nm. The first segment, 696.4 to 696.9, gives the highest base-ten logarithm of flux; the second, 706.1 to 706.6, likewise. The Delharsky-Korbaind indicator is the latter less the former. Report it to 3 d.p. -0.027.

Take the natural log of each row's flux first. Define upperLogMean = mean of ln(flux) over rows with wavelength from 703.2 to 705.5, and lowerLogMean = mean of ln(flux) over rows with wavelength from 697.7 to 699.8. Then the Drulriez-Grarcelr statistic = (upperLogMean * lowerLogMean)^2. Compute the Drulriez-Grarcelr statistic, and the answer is 54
